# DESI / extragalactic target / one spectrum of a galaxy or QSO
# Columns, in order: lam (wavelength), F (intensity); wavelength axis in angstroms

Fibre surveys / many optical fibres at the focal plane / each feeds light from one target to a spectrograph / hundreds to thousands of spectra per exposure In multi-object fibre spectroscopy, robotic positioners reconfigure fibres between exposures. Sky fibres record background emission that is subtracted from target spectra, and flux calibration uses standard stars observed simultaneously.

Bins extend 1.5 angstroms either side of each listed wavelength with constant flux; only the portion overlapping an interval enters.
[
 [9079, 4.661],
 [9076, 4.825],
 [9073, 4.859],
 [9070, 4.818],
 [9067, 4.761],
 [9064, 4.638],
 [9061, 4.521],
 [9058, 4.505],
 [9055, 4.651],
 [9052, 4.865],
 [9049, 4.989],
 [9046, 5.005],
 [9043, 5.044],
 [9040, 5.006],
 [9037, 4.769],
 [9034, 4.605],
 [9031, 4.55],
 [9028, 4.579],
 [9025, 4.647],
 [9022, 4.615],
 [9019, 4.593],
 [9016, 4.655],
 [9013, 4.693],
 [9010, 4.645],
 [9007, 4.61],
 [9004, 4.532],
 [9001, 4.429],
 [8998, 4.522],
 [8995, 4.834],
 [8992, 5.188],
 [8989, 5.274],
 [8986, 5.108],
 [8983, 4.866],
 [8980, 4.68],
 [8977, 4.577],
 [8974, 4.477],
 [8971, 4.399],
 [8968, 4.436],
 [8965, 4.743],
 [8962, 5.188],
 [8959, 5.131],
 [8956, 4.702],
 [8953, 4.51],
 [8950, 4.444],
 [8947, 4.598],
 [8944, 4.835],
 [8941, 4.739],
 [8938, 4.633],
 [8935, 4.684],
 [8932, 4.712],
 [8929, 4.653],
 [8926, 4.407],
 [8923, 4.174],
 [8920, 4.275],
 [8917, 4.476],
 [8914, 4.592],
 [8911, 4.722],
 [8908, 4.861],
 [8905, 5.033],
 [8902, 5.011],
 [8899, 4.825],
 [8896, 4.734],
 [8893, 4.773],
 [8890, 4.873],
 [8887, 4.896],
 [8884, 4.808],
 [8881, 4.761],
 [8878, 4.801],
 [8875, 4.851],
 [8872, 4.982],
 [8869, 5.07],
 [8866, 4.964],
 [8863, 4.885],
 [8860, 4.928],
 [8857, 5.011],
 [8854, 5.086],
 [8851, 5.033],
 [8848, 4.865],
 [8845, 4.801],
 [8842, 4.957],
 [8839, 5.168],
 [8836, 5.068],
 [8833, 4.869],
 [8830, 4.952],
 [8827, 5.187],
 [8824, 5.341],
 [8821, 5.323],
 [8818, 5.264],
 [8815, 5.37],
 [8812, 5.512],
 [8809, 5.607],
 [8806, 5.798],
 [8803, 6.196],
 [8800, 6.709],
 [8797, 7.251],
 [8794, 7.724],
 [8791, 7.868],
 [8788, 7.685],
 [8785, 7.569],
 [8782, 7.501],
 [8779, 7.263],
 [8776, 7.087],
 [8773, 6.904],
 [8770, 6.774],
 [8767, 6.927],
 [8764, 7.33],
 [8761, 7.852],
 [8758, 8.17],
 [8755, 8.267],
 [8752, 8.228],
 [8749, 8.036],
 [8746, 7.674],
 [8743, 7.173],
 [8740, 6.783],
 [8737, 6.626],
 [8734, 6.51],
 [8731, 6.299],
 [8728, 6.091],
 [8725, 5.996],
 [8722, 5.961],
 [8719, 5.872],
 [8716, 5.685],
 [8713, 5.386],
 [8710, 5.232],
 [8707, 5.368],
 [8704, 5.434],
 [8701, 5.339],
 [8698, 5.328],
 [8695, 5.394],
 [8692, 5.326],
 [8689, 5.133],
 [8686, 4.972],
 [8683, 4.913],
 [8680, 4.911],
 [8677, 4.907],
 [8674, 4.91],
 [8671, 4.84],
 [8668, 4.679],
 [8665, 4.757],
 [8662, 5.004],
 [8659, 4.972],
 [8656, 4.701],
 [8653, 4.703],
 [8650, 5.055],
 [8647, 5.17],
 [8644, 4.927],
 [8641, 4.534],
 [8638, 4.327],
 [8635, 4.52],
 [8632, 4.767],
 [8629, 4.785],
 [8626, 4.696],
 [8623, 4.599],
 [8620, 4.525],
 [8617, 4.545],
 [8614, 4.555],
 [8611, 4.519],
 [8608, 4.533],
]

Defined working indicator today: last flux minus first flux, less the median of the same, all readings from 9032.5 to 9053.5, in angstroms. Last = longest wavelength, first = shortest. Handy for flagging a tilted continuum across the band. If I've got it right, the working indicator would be -4.7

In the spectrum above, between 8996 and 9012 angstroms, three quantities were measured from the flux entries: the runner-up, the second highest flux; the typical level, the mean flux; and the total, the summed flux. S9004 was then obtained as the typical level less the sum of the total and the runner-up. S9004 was -22.8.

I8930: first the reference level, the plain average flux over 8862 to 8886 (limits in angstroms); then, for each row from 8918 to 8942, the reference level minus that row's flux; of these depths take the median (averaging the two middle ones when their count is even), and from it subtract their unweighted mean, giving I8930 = -0.11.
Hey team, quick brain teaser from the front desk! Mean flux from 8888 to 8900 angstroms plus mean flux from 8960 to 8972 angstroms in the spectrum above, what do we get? 9.5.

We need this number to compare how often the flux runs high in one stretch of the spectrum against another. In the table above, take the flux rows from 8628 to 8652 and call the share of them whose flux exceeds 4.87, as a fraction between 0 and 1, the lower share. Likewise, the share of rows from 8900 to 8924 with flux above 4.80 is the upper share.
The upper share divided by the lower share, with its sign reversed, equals -1.00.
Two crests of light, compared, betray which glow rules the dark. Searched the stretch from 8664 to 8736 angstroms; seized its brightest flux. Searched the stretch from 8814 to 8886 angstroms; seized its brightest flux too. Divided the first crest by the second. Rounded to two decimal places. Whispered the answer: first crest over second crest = 1.21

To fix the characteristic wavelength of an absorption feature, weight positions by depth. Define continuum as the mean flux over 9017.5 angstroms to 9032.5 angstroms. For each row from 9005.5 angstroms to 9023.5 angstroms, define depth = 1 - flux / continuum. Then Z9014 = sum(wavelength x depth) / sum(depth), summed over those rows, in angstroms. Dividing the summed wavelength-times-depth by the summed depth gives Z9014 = 9013.4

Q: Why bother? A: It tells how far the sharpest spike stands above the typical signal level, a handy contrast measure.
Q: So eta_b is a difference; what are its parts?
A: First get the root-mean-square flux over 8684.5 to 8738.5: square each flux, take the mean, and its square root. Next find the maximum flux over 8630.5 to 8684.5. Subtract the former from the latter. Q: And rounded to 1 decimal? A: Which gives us -0.5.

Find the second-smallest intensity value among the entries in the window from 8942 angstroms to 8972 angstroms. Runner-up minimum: 4.436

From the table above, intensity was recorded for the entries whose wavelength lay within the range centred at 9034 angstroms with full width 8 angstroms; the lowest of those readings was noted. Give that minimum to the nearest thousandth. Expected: 4.550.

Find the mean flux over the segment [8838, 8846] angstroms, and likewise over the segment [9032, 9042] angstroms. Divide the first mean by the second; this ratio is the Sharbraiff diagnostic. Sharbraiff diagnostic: 1.04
